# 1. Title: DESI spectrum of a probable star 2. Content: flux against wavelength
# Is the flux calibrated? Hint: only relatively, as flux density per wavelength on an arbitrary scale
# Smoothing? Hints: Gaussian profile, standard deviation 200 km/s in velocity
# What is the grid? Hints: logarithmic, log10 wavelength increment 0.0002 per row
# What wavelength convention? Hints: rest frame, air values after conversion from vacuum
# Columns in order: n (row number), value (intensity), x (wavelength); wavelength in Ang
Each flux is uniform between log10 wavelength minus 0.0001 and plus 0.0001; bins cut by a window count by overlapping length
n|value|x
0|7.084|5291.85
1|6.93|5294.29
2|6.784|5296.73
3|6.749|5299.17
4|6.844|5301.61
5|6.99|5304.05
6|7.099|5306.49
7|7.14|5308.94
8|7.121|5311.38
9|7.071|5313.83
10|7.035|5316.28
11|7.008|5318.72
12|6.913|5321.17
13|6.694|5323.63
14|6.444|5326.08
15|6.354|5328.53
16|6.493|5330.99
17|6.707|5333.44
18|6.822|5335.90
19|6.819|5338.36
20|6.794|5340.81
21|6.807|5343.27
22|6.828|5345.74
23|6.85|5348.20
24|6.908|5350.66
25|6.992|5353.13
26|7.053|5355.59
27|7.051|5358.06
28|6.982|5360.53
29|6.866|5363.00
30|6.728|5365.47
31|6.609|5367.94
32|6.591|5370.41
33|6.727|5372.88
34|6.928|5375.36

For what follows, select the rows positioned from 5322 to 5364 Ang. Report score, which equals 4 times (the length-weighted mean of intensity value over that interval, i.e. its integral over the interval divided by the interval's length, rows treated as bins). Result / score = 27.17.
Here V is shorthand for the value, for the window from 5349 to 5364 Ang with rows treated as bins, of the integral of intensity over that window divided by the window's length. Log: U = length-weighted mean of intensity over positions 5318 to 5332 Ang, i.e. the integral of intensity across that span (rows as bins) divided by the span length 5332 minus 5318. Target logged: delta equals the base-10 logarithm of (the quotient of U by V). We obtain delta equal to -0.021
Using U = 6.64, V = 6.97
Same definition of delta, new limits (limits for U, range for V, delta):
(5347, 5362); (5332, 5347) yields 0.011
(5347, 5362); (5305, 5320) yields -0.007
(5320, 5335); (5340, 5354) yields -0.017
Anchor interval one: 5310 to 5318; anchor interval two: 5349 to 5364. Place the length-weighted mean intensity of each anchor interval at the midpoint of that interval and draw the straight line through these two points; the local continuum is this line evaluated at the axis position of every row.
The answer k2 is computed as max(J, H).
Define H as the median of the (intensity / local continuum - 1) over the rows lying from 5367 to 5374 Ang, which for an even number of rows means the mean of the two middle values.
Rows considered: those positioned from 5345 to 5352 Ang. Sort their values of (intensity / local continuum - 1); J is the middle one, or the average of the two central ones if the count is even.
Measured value -0.021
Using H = -0.05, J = -0.02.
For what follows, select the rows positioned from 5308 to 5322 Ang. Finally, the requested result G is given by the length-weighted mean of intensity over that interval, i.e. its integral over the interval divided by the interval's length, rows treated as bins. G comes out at 7.05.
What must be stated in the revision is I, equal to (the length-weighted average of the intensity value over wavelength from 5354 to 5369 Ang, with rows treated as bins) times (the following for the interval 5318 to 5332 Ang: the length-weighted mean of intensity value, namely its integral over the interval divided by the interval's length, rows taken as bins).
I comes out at 45.7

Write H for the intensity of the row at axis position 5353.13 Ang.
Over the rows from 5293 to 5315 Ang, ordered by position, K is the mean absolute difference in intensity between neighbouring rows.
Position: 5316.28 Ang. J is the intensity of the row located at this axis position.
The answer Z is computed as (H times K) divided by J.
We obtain 0.08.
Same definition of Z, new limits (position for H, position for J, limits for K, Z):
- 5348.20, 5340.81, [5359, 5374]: 0.11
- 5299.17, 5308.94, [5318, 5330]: 0.15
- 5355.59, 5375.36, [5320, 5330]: 0.19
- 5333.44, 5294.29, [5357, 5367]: 0.10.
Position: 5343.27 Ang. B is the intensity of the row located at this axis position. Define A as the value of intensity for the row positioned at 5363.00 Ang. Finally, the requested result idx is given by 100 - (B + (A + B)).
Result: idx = 79.5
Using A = 6.866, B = 6.807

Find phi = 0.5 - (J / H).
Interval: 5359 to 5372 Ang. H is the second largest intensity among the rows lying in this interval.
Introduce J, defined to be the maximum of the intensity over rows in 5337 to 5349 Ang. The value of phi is -0.498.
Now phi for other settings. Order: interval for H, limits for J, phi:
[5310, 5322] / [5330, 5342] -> -0.465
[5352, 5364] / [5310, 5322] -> -0.510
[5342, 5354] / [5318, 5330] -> -0.514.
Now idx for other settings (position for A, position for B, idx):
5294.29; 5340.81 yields 79.5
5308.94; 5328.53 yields 80.2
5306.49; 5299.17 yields 79.4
